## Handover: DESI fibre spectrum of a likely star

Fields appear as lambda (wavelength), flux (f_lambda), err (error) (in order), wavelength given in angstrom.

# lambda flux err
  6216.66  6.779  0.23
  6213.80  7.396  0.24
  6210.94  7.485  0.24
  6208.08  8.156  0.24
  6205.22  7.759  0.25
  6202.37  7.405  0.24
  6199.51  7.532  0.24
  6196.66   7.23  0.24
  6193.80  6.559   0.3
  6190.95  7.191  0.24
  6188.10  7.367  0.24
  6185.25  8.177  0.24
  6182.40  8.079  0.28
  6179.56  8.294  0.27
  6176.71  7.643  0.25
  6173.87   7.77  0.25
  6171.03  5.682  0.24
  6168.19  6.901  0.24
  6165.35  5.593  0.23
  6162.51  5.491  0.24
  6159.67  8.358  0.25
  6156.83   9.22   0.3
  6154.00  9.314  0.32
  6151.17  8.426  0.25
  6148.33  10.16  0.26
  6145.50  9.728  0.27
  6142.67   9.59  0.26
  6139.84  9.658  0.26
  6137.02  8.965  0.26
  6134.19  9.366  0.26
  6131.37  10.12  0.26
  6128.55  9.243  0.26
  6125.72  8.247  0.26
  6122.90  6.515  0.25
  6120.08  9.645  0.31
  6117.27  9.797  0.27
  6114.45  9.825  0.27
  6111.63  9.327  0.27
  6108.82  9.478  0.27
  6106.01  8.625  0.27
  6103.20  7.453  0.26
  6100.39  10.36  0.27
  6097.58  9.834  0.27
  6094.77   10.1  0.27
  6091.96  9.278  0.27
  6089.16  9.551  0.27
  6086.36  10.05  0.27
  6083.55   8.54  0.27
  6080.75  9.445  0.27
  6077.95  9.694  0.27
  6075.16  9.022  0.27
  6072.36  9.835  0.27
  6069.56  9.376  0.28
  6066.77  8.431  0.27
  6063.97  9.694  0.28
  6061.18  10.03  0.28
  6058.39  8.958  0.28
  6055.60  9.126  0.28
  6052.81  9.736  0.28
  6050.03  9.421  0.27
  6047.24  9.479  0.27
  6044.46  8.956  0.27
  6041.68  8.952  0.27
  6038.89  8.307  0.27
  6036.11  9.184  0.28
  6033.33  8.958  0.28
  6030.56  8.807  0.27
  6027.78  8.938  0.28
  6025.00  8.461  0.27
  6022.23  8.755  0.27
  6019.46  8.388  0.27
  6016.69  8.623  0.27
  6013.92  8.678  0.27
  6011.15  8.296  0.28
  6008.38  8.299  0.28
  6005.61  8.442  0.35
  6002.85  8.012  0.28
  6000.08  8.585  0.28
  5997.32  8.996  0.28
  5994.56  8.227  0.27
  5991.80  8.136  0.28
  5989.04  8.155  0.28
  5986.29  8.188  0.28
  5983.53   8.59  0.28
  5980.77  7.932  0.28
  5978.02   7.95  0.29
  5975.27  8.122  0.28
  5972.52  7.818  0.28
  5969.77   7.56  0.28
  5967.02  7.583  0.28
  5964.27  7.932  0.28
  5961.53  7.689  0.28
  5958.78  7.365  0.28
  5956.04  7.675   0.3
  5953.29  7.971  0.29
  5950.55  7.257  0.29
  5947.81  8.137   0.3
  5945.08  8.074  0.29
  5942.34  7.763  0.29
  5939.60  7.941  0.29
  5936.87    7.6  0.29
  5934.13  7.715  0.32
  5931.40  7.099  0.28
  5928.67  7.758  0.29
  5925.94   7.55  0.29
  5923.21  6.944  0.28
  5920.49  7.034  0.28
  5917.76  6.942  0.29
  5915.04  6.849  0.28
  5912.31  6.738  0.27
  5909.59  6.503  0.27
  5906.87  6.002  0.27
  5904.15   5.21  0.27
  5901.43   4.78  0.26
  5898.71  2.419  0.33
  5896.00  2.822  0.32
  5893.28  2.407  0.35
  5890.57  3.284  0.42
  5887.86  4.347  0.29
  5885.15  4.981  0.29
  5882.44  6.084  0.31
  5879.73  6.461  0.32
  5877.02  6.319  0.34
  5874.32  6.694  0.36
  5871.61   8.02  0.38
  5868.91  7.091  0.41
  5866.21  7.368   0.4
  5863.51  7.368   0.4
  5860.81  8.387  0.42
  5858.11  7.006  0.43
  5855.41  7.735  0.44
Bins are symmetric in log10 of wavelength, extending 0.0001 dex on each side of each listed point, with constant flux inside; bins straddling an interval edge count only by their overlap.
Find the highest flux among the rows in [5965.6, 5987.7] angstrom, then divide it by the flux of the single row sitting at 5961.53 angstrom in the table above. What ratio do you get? 1.12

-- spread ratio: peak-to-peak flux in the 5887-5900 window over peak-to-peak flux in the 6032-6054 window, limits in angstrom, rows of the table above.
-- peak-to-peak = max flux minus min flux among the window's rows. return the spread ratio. 1.4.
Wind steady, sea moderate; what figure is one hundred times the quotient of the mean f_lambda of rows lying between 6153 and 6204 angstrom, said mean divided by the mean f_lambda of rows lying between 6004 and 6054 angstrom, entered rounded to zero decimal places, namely 84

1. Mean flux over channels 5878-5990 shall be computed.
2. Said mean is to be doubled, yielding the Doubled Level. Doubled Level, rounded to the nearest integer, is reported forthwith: 14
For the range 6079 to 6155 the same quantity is 19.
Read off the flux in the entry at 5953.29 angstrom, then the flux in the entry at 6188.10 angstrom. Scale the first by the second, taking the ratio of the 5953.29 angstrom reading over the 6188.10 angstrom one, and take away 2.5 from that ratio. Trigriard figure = -1.418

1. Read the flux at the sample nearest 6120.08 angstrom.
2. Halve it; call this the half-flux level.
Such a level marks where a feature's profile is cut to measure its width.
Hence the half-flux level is 4.8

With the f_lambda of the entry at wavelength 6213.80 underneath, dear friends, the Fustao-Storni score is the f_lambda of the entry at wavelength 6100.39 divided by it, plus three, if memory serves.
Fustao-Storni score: 4.4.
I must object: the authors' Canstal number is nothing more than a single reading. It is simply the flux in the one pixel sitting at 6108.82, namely 9.478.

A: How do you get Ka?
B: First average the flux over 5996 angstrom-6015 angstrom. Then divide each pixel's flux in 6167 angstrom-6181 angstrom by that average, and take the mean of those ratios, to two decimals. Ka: 0.86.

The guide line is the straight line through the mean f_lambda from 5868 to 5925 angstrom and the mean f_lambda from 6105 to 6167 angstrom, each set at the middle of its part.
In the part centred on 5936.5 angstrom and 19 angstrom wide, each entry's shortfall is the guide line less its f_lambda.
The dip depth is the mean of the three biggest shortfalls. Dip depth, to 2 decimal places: -1.32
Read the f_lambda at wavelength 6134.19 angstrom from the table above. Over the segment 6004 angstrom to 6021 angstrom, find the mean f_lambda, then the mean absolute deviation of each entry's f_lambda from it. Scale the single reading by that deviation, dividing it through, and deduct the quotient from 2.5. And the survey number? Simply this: -69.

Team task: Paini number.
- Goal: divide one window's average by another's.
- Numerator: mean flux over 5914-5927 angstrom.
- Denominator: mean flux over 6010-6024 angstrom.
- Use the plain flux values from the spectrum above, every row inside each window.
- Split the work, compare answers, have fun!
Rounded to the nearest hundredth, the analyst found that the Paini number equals 0.83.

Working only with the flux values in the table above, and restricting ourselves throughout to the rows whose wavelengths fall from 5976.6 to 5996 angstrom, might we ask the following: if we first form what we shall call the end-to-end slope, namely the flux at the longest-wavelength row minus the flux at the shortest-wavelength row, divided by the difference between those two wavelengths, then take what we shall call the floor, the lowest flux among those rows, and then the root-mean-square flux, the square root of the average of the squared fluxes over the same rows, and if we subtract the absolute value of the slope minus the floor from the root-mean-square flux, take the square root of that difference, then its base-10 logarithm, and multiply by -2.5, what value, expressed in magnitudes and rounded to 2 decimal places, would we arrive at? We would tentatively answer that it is 0.74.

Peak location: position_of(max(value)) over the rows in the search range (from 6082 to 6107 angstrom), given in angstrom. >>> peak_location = 6100.39 angstrom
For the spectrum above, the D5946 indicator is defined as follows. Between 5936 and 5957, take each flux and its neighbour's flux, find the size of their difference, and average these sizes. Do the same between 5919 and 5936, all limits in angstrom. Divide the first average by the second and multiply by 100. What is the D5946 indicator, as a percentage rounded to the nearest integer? 91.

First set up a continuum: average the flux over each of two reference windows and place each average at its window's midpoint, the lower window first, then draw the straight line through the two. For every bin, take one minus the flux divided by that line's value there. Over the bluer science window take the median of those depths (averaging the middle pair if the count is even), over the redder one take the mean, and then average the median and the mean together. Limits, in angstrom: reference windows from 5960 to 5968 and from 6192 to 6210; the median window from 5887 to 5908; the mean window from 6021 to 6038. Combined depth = 0.18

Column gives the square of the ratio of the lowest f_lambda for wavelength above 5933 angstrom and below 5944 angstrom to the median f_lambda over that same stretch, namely 0.96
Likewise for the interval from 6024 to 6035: 0.91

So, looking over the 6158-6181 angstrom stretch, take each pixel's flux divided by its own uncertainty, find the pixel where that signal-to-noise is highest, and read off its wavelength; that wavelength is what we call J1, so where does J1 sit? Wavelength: 6159.67 angstrom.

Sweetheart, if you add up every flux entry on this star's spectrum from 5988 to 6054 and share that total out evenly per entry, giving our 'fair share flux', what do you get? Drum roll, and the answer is 8.7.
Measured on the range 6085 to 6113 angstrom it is 9.4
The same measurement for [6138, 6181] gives 8.1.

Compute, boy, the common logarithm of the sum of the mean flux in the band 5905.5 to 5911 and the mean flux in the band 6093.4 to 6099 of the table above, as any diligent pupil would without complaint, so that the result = 1.21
